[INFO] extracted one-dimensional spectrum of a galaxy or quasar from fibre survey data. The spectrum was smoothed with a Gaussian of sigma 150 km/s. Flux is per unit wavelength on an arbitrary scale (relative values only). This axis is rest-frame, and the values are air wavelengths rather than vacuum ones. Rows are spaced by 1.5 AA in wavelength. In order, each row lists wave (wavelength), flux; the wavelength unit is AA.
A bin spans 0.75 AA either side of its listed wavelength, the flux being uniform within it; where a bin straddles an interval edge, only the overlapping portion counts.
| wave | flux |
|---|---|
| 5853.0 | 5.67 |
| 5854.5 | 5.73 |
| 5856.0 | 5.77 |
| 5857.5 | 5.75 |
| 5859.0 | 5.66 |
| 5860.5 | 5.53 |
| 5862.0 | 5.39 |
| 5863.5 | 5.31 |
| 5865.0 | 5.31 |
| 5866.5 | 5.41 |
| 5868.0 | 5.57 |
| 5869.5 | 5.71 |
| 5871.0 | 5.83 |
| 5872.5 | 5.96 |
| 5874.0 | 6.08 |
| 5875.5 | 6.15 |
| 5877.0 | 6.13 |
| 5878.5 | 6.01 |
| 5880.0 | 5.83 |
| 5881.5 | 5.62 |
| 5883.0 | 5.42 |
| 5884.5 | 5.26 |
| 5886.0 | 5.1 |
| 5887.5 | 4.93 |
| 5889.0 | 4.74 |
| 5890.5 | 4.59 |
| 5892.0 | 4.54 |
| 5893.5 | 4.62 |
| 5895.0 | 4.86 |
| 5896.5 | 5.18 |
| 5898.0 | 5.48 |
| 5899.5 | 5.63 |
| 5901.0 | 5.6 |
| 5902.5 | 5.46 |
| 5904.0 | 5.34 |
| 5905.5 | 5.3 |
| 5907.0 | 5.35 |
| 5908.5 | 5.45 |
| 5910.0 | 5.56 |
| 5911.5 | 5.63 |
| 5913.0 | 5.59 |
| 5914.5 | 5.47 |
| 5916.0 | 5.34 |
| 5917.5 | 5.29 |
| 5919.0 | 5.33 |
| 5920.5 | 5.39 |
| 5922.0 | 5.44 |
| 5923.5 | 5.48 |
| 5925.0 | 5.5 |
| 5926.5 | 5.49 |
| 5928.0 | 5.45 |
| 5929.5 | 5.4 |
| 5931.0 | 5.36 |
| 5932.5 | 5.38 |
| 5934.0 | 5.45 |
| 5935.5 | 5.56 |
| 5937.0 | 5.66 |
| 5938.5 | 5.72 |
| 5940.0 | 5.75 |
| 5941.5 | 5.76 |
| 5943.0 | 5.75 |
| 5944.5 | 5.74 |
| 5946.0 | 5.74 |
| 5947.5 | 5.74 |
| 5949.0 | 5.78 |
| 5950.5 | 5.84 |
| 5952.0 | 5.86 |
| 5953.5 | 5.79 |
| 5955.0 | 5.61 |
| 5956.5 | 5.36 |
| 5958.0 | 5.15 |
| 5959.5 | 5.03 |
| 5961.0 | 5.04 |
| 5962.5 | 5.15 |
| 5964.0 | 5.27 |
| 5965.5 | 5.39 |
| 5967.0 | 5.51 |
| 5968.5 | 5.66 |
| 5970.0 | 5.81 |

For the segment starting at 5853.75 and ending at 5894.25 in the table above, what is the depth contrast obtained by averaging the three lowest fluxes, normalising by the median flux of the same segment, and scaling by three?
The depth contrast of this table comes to 2.5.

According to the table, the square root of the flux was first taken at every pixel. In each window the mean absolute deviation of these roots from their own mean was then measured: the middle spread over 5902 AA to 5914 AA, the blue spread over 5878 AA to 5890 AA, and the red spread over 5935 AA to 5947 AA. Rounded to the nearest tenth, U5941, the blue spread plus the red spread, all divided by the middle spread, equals 4.1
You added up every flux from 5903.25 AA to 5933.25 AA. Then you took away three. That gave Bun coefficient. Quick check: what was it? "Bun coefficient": 105.5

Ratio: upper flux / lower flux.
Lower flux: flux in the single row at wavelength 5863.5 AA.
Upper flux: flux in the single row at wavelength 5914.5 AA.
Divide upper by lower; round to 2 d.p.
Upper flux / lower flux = 1.03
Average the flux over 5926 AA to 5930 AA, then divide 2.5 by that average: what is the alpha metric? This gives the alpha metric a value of 0.459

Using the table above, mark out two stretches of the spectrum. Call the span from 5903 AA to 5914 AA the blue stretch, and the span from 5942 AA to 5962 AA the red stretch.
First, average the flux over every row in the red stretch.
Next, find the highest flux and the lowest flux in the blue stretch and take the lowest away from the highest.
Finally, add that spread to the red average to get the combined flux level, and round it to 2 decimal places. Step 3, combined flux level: 5.90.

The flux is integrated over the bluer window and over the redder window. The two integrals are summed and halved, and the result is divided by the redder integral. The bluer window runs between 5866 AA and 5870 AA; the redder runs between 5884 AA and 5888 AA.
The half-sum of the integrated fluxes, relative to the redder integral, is 1.05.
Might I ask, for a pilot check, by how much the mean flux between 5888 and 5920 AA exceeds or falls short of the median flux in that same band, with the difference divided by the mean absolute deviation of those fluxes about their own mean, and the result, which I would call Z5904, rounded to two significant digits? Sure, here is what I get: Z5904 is -0.30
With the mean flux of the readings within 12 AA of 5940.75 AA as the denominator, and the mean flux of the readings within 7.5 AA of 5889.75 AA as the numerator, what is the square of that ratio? 0.76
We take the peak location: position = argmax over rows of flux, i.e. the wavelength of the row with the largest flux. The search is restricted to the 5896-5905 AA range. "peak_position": 5899.5 AA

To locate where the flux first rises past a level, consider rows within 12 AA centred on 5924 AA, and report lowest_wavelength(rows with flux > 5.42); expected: 5922.0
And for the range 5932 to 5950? 5934.0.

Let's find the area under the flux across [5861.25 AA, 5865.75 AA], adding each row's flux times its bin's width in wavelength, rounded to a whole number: 24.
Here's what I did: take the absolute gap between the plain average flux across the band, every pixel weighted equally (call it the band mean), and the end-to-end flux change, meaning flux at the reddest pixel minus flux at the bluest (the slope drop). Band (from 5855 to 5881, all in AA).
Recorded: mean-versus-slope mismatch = 5.7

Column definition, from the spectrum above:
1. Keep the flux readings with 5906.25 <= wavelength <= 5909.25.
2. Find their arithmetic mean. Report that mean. 5.40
